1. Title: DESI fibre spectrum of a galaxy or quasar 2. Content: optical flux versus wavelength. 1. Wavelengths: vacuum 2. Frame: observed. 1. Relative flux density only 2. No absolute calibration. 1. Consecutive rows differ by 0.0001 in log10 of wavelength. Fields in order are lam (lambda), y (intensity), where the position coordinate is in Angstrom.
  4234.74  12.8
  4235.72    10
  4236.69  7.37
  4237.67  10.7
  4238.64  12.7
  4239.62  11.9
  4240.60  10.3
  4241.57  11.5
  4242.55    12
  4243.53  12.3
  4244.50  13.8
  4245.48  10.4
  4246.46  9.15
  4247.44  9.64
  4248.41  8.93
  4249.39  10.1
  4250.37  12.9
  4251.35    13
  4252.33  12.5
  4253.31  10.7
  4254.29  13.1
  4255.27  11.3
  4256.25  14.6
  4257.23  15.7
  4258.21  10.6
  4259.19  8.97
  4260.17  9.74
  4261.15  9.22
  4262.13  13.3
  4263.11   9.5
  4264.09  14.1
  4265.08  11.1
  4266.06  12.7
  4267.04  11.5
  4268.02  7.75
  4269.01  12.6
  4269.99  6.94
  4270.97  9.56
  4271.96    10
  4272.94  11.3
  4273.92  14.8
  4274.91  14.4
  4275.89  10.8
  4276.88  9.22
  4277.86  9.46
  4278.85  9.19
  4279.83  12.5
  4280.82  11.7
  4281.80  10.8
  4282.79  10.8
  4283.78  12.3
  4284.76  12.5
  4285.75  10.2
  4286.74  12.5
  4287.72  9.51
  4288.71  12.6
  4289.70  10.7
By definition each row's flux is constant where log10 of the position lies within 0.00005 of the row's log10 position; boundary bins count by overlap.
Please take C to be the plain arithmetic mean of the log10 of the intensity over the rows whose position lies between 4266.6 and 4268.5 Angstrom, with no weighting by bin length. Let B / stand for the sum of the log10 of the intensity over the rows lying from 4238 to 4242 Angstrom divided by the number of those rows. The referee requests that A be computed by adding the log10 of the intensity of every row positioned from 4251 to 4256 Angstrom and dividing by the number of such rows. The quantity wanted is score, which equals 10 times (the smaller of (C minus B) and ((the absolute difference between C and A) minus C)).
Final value -8.7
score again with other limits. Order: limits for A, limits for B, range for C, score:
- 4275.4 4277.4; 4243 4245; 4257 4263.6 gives -10.0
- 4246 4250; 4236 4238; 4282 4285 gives -9.8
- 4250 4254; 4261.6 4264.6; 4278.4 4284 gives -10.1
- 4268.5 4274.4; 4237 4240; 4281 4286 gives -10.2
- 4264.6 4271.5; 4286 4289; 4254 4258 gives -10.0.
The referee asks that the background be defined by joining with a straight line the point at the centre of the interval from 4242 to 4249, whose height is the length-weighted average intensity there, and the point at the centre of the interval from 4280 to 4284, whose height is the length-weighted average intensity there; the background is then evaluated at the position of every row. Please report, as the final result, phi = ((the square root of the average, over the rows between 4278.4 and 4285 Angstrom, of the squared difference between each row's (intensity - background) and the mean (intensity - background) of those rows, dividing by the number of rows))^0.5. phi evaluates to 1.06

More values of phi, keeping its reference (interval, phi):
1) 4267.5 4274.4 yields 1.59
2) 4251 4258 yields 1.27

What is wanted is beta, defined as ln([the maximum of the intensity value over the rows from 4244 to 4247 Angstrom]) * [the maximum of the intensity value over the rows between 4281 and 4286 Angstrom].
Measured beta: 32.8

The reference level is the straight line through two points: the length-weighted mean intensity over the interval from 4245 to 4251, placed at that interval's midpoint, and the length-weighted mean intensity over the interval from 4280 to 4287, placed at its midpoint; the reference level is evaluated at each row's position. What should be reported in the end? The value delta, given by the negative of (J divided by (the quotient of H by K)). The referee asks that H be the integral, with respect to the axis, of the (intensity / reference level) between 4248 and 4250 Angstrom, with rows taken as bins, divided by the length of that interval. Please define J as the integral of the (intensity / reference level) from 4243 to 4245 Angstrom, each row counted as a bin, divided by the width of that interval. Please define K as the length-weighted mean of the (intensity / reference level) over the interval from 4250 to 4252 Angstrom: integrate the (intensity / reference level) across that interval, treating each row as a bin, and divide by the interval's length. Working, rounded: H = 0.95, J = 1.29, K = 1.25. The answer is -1.7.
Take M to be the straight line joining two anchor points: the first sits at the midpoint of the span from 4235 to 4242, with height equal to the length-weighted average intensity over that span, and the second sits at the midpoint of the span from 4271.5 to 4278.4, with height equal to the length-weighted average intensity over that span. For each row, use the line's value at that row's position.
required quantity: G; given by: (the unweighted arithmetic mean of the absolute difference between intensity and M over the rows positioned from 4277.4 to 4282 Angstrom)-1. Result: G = 0.2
